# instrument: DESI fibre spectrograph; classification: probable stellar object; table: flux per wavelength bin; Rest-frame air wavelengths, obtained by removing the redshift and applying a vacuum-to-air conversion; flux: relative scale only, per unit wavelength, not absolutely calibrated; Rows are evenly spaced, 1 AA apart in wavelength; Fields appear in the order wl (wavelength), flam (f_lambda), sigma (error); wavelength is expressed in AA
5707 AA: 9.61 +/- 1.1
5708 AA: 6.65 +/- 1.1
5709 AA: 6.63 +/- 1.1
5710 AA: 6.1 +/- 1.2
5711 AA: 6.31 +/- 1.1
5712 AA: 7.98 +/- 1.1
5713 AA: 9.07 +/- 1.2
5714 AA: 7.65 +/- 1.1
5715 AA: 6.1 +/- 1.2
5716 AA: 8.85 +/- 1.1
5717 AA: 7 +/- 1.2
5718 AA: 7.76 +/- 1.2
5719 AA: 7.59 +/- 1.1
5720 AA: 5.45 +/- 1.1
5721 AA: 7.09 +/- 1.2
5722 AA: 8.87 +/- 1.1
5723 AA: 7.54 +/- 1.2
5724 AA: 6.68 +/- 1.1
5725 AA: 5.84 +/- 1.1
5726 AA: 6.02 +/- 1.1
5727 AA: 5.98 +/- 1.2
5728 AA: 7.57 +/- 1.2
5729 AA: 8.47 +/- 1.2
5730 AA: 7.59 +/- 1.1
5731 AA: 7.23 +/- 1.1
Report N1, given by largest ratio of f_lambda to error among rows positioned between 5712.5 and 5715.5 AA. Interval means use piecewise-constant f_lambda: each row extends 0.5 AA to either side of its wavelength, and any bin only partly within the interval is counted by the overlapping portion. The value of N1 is 7.6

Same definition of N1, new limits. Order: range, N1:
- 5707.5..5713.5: 7.6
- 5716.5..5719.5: 6.9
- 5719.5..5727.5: 8.1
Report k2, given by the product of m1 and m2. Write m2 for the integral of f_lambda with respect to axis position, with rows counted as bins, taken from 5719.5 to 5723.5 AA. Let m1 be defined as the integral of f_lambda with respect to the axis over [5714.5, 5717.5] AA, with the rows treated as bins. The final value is 635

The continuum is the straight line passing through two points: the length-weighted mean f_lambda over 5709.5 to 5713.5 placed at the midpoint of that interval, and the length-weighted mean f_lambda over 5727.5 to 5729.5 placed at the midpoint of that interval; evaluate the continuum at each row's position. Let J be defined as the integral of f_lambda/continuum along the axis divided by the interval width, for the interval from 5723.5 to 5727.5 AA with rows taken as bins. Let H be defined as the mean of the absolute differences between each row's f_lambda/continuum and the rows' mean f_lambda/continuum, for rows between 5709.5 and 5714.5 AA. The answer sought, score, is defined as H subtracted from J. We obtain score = 0.65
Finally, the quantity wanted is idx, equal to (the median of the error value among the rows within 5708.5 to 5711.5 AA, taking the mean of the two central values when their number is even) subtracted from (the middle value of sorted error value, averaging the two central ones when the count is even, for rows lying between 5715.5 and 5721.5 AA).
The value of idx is 0.05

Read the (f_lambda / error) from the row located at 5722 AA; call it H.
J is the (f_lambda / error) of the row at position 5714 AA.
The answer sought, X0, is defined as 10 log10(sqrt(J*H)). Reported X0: 8.7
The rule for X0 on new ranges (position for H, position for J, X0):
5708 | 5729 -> 8.2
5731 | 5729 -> 8.3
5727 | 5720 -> 7.0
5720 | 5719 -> 7.7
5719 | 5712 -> 8.5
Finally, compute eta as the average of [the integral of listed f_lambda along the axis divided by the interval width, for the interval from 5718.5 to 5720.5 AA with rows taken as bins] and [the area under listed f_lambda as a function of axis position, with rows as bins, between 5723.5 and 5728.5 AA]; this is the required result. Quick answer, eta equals 19.3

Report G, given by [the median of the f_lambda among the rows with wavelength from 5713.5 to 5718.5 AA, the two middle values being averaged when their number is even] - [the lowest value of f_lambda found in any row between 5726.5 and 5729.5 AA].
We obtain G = 1.7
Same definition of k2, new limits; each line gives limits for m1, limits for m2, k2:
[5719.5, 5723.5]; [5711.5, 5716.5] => 1148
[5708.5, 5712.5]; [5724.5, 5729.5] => 915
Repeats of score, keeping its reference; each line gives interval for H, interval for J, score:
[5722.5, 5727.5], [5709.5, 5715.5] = 0.90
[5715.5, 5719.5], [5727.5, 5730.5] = 0.91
